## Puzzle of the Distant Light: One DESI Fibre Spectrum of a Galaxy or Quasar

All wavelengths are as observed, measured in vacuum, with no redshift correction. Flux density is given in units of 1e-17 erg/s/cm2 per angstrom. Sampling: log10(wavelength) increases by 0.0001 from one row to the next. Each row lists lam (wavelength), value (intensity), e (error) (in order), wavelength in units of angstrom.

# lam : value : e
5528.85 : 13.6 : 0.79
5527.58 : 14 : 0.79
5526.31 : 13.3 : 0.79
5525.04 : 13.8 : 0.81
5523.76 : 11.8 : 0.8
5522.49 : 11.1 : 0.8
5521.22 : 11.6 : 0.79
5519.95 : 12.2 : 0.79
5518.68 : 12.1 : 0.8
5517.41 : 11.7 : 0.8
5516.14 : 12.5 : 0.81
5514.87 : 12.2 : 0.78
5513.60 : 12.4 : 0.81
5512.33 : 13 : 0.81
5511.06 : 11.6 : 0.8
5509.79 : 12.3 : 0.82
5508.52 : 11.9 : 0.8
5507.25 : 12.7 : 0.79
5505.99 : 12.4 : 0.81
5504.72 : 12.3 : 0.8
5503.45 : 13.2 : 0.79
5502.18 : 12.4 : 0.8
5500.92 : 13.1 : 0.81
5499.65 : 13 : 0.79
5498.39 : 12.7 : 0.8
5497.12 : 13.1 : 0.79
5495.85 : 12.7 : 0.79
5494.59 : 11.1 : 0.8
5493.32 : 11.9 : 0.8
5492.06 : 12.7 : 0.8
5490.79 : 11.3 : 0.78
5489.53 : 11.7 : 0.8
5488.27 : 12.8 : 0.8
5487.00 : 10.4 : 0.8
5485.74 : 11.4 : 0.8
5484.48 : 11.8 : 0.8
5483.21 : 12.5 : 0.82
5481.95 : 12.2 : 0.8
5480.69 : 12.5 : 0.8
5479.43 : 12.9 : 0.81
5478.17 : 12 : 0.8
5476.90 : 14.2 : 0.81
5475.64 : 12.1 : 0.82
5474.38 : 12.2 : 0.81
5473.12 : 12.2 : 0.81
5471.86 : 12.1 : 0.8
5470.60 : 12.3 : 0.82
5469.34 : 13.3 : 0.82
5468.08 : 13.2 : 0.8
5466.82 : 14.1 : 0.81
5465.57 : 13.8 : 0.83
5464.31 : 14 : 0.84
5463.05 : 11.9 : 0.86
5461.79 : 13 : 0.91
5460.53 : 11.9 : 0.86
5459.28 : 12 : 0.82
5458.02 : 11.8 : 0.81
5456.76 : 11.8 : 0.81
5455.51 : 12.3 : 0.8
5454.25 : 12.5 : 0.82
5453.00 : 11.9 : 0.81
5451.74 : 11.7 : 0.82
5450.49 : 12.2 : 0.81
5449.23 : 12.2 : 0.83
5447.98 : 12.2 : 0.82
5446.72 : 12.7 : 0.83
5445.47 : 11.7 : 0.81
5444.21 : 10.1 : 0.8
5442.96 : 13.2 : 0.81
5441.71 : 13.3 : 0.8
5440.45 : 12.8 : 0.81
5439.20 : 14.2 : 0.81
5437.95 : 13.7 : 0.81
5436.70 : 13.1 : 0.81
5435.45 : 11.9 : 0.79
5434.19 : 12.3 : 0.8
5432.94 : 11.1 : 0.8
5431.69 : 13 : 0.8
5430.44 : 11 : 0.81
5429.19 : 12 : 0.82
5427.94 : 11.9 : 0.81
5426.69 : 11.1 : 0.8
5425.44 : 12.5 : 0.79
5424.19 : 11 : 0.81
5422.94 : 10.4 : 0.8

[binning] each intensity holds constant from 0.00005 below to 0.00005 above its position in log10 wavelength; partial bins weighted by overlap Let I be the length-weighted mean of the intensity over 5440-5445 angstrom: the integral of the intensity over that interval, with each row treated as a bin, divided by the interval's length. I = 12.3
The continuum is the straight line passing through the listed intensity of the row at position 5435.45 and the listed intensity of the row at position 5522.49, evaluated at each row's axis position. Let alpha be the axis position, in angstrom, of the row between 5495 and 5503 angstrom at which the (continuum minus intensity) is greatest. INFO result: 5502.18 angstrom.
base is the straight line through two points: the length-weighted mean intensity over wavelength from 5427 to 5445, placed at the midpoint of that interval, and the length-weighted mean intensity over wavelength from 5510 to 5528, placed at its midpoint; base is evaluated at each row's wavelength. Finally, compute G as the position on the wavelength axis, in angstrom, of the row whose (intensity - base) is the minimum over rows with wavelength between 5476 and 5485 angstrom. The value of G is 5484.48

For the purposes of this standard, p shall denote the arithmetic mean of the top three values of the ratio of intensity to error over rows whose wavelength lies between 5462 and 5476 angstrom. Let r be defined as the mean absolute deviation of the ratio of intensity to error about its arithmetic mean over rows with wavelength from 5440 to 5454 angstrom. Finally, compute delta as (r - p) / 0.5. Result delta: -32.3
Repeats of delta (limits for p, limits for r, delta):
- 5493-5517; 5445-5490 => -31.7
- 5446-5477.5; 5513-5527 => -33.1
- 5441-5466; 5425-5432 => -31.6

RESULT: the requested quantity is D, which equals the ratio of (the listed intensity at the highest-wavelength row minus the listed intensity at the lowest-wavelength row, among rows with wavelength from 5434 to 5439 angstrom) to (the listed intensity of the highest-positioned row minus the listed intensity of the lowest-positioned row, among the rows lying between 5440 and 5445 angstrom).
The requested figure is -0.5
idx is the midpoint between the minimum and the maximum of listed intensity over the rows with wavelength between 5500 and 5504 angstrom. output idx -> 12.8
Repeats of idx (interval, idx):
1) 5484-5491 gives 11.6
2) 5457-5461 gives 11.9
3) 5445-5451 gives 12.2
